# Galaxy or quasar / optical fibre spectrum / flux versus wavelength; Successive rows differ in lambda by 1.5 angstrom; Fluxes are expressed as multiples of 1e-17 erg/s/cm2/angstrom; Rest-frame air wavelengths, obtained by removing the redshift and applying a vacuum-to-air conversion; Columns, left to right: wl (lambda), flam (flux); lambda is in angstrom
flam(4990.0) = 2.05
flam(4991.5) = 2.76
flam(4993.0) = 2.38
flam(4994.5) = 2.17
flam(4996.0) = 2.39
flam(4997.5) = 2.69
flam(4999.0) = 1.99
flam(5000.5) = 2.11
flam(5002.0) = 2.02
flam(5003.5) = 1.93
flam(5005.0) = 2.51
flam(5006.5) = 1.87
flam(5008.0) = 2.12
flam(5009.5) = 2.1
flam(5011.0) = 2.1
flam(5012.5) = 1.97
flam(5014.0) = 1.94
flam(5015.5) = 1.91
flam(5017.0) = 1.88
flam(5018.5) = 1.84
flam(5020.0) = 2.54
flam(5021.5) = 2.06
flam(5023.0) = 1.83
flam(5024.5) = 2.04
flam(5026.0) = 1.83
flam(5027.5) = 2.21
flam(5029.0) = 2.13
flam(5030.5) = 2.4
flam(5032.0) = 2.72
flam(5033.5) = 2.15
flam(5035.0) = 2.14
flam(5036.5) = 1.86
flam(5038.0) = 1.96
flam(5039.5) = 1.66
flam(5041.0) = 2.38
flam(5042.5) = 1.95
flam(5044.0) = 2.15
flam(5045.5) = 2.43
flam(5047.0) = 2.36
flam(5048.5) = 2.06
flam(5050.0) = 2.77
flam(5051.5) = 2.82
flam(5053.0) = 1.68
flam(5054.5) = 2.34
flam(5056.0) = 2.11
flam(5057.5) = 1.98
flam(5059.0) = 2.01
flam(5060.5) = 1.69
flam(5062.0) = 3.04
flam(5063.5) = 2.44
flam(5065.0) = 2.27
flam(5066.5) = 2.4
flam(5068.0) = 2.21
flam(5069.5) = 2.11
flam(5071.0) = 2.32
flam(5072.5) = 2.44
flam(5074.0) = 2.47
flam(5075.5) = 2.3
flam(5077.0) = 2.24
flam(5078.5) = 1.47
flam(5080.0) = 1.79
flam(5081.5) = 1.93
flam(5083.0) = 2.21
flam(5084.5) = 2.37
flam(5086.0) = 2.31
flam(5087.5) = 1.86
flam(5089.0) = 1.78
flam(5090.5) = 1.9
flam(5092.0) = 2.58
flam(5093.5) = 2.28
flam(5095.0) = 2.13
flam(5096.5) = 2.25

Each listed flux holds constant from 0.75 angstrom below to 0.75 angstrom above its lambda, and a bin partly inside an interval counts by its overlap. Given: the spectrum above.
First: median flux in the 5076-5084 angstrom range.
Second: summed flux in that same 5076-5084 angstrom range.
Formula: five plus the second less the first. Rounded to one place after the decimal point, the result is 12.7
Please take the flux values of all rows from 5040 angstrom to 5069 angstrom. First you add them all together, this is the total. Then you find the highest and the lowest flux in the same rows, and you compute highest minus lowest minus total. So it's -42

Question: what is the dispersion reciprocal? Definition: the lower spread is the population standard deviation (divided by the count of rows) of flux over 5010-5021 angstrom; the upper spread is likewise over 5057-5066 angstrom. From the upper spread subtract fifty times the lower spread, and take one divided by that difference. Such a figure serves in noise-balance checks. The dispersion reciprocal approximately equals -0.09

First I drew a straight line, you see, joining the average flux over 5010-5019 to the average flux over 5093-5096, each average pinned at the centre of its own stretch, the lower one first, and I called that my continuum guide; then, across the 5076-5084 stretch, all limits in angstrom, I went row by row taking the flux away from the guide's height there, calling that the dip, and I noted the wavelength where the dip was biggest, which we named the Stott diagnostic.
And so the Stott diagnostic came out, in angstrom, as 5078.5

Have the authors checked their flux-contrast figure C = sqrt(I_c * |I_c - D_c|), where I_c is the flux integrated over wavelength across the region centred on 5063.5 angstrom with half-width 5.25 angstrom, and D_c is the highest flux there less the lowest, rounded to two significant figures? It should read 23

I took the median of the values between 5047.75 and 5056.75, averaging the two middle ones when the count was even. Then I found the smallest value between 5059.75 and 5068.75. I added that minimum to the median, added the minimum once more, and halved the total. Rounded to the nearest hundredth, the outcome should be 2.80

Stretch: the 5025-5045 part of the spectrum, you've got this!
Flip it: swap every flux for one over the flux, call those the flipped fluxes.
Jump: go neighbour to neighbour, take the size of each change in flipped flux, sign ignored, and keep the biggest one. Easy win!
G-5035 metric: 0.182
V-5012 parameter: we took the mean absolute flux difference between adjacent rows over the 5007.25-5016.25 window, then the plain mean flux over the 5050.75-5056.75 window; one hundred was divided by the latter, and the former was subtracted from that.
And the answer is 44.7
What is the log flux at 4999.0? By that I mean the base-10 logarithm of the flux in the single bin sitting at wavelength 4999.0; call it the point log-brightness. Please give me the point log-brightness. 0.30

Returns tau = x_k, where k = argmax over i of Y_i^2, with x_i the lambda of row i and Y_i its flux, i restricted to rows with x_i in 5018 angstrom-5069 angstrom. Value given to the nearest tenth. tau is 5062.0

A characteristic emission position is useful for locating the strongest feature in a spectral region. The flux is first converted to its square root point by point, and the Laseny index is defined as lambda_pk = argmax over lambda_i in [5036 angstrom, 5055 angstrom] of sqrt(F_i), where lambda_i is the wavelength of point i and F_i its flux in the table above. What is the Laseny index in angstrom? 5051.5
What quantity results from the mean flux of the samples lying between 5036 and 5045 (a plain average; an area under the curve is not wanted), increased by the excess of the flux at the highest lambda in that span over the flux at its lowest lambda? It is 2.3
